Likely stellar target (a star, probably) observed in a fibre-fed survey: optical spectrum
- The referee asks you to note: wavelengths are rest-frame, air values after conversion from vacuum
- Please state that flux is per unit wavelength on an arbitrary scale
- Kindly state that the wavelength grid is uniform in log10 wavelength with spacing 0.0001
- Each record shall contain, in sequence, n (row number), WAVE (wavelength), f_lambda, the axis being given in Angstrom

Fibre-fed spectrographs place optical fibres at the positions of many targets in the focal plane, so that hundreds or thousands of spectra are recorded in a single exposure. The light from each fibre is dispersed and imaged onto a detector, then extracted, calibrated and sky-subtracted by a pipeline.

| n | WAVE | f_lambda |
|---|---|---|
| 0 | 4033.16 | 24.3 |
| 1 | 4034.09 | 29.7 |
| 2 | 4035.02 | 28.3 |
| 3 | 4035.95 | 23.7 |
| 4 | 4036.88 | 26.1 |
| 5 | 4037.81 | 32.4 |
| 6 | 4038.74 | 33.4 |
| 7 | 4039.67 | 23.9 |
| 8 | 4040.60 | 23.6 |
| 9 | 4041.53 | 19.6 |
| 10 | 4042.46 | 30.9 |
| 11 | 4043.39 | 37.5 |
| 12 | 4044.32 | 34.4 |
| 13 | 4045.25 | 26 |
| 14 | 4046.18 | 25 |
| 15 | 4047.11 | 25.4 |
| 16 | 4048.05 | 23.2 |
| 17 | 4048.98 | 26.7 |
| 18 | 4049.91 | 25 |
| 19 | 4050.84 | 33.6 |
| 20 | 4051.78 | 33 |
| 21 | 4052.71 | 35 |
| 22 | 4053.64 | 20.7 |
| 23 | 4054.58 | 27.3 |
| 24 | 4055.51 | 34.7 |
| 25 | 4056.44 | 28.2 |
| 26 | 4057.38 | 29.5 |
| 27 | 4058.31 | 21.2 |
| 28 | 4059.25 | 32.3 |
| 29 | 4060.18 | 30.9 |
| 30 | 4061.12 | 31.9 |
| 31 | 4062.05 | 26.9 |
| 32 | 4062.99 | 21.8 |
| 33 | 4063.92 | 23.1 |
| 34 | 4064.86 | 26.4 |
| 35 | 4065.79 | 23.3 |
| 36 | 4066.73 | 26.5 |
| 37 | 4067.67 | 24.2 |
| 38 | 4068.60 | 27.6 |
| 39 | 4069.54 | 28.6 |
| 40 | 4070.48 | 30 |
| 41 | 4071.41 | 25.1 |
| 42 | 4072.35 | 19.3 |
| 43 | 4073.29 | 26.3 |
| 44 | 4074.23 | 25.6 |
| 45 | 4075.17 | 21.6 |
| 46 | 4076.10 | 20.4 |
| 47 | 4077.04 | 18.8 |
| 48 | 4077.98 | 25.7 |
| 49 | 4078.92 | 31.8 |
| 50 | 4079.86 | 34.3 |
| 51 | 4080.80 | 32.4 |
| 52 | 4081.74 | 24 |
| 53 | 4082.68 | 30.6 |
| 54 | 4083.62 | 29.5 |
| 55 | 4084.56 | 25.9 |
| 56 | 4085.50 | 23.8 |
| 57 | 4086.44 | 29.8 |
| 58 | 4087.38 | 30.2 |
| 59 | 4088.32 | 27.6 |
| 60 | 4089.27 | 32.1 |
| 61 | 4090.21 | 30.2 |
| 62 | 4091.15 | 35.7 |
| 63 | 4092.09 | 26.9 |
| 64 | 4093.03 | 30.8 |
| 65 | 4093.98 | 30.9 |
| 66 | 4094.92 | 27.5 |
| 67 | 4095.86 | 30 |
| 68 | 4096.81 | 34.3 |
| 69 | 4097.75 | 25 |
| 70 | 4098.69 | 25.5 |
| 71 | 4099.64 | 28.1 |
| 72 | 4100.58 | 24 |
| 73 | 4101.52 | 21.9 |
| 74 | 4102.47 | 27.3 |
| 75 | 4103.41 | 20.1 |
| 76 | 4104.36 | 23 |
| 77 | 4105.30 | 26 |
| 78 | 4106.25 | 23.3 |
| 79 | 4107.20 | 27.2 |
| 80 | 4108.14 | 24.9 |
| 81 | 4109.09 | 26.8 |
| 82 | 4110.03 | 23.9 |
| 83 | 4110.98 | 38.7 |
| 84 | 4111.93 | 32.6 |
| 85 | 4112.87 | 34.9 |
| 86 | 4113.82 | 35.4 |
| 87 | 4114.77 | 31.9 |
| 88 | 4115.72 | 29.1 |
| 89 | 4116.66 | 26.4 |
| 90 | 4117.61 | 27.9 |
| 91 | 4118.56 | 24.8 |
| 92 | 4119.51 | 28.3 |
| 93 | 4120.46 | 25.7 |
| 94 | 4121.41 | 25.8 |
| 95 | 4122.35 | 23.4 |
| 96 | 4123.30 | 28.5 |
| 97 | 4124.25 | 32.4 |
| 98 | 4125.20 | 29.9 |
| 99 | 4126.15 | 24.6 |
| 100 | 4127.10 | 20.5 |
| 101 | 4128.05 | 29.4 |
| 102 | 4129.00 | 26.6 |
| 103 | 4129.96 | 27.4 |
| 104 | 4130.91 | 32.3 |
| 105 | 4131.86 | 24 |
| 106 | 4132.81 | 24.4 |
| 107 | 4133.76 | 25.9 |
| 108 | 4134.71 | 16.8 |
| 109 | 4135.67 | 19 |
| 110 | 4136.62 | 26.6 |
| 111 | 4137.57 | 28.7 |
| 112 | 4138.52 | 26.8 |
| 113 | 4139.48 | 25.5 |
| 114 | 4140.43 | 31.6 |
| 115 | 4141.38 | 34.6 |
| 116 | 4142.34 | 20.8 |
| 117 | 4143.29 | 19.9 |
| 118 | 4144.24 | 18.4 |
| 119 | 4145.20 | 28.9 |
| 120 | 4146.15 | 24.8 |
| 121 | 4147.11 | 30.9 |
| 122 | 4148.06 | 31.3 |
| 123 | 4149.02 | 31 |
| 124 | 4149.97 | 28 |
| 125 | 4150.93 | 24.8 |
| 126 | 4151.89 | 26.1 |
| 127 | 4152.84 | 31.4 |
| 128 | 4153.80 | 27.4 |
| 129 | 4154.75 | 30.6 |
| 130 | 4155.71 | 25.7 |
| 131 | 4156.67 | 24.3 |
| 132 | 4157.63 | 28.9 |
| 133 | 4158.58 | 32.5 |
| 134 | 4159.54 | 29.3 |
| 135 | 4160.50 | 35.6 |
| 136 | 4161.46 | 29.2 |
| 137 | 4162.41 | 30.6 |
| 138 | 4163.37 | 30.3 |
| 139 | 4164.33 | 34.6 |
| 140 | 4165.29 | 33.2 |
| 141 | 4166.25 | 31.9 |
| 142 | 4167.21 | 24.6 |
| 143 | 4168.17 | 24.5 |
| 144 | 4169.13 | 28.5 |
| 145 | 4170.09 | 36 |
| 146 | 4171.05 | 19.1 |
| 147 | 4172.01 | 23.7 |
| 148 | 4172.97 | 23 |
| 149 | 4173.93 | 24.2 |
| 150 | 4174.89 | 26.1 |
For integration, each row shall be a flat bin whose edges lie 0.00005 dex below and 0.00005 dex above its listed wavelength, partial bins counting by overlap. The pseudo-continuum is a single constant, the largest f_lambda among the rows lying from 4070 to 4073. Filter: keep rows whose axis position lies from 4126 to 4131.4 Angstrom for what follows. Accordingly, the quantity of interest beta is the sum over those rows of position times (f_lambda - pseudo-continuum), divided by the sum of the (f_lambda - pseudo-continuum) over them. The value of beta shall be 4127.1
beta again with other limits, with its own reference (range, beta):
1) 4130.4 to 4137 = 4134.6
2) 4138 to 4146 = 4142.9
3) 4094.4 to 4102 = 4100.0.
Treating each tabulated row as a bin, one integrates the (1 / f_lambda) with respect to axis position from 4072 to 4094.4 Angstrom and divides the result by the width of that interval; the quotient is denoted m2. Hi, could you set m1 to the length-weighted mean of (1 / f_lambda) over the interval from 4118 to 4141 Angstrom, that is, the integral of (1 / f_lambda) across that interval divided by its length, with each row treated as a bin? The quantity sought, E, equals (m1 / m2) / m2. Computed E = 28.3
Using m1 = 0.0390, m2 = 0.0372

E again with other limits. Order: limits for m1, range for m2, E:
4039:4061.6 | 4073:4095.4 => 27.2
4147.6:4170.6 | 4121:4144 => 21.7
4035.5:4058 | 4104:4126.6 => 27.9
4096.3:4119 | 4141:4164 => 27.9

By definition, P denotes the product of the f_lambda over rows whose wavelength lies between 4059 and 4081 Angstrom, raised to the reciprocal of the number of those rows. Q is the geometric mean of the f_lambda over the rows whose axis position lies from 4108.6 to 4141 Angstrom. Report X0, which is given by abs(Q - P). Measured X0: 1.1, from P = 26.1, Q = 27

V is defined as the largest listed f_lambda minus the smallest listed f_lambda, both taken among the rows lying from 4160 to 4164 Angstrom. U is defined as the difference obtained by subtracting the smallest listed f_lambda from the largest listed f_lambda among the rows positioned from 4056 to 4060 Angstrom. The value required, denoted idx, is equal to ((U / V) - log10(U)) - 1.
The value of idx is -0.31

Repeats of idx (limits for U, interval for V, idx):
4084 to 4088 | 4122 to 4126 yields -1.10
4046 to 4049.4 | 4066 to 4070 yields -0.75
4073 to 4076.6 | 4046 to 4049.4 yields -0.09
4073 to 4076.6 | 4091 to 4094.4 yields -1.10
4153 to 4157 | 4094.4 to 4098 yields -1.12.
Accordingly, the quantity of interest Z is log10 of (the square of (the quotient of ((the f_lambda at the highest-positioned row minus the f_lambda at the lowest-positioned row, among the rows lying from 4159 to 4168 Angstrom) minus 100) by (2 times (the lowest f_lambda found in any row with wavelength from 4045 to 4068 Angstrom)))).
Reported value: 0.81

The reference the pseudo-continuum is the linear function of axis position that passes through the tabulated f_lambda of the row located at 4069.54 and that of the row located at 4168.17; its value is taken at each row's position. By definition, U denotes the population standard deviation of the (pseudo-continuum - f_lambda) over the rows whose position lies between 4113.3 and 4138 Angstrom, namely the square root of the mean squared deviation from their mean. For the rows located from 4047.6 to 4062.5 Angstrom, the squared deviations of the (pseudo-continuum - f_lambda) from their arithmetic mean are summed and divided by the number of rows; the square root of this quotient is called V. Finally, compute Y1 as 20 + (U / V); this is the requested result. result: 20.9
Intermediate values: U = 4.0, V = 4.5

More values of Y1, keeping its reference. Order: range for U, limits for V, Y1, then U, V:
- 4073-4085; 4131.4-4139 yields 21.2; 4.7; 3.9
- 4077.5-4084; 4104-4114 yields 20.6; 3.4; 5.4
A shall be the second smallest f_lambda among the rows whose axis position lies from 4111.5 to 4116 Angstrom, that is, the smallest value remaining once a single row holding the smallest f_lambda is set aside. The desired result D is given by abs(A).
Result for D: 31.9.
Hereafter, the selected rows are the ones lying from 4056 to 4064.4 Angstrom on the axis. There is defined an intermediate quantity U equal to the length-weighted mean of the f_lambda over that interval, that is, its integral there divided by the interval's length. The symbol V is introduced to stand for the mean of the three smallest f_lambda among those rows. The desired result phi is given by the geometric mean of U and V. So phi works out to 24.5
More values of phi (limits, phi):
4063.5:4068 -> 24.1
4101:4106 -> 22.6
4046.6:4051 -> 25.4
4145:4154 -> 26.8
